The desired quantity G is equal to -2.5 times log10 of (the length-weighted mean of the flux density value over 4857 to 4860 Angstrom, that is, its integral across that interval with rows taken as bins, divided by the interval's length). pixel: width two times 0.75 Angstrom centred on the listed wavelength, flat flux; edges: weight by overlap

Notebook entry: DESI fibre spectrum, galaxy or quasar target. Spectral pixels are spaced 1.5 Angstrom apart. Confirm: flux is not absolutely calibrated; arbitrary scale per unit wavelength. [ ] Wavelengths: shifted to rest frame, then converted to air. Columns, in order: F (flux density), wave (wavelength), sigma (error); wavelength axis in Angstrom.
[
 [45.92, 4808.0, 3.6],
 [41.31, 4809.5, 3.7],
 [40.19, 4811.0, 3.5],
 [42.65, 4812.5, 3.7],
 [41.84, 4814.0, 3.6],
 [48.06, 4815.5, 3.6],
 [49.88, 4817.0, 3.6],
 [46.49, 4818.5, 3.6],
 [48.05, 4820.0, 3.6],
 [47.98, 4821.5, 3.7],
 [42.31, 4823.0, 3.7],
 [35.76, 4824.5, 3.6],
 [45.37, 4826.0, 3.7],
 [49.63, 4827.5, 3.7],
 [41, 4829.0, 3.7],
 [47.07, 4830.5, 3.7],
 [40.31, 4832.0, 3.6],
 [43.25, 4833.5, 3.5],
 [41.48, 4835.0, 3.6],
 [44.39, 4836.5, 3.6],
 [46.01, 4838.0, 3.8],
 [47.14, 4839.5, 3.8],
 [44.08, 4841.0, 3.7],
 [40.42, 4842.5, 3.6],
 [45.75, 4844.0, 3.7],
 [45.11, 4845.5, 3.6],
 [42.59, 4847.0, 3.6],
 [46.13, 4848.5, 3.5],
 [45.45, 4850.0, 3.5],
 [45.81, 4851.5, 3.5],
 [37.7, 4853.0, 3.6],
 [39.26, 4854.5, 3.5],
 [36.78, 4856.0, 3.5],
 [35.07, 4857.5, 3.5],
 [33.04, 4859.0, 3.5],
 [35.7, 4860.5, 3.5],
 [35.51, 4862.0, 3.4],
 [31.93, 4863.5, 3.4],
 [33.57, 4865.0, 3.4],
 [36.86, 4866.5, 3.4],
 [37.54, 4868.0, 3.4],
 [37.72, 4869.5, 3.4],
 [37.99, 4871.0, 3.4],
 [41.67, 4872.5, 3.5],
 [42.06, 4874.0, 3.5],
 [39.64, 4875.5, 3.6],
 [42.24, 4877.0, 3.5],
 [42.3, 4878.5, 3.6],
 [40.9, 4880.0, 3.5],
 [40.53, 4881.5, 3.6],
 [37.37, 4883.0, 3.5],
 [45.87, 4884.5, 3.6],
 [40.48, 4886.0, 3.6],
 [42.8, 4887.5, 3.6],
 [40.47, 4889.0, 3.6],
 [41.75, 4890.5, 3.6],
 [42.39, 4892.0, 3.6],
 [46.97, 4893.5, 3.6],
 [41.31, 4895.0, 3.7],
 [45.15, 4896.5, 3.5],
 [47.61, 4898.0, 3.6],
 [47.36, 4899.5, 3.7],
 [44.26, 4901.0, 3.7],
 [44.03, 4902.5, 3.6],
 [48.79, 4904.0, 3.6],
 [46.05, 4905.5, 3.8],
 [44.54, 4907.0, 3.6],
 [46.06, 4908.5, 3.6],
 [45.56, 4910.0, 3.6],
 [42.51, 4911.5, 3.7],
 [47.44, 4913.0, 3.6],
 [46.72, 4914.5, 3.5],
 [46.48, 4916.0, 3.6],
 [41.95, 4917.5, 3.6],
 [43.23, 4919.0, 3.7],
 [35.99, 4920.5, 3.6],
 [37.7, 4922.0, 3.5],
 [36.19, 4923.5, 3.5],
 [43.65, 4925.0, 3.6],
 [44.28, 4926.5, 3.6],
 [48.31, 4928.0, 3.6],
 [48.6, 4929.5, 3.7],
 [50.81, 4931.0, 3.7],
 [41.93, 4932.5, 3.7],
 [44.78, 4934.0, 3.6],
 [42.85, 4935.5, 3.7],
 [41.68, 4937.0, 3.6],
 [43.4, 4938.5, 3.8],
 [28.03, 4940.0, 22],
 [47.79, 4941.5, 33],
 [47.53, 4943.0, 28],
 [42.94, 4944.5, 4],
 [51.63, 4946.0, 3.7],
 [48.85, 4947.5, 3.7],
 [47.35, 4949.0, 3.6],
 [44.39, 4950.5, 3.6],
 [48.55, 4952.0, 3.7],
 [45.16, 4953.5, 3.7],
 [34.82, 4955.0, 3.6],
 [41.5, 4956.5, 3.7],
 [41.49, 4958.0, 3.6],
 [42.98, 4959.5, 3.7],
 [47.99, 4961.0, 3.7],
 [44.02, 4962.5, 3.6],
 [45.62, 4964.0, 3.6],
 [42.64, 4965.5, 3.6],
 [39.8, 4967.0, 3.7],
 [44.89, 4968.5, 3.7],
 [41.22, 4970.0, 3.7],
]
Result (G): -3.83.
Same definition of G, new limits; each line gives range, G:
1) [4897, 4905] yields -4.17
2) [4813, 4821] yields -4.17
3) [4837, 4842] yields -4.14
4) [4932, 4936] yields -4.09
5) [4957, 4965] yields -4.12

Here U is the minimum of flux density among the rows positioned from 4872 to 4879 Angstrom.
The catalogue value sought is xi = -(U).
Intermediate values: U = 39.64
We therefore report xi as -39.6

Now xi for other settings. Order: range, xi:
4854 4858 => -35.1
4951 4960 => -34.8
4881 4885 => -37.4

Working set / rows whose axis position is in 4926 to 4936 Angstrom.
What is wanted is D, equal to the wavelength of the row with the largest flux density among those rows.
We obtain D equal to 4931.0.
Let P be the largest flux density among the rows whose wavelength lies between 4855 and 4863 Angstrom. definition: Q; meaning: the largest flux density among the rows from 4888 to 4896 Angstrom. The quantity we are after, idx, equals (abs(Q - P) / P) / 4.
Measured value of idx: 0.069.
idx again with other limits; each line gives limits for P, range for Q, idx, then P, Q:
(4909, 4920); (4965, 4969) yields 0.013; 47.44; 44.89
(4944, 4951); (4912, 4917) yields 0.020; 51.63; 47.44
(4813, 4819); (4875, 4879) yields 0.038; 49.88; 42.3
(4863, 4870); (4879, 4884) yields 0.021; 37.72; 40.9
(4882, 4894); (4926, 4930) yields 0.009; 46.97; 48.6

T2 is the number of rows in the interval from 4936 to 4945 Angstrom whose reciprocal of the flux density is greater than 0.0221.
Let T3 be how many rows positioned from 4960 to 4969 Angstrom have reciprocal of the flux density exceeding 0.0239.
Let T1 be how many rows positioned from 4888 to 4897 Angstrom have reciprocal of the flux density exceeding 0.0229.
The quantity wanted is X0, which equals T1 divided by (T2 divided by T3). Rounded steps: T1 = 4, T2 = 4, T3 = 1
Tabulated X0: 1.0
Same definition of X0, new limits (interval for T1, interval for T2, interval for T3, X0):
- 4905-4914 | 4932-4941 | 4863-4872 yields 1.0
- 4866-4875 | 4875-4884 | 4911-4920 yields 0.0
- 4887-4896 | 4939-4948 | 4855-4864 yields 15.0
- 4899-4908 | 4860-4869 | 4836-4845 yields 0.0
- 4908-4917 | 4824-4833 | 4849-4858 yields 1.3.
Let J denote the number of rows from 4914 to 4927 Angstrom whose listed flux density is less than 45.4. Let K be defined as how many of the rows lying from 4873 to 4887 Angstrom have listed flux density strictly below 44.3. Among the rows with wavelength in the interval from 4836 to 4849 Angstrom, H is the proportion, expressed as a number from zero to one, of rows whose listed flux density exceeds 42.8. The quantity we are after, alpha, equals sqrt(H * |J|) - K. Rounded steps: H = 0.78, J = 7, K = 8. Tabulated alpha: -5.7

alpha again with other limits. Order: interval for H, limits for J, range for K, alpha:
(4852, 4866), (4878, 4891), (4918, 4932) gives -6.0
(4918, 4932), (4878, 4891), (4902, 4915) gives 0.3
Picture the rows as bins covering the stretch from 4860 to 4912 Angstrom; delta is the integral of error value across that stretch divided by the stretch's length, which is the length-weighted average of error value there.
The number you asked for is 3.56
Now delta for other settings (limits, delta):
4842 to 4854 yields 3.57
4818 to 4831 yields 3.67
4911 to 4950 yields 6.42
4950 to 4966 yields 3.65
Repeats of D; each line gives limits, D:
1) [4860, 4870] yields 4869.5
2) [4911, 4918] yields 4913.0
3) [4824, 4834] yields 4827.5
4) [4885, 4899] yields 4898.0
